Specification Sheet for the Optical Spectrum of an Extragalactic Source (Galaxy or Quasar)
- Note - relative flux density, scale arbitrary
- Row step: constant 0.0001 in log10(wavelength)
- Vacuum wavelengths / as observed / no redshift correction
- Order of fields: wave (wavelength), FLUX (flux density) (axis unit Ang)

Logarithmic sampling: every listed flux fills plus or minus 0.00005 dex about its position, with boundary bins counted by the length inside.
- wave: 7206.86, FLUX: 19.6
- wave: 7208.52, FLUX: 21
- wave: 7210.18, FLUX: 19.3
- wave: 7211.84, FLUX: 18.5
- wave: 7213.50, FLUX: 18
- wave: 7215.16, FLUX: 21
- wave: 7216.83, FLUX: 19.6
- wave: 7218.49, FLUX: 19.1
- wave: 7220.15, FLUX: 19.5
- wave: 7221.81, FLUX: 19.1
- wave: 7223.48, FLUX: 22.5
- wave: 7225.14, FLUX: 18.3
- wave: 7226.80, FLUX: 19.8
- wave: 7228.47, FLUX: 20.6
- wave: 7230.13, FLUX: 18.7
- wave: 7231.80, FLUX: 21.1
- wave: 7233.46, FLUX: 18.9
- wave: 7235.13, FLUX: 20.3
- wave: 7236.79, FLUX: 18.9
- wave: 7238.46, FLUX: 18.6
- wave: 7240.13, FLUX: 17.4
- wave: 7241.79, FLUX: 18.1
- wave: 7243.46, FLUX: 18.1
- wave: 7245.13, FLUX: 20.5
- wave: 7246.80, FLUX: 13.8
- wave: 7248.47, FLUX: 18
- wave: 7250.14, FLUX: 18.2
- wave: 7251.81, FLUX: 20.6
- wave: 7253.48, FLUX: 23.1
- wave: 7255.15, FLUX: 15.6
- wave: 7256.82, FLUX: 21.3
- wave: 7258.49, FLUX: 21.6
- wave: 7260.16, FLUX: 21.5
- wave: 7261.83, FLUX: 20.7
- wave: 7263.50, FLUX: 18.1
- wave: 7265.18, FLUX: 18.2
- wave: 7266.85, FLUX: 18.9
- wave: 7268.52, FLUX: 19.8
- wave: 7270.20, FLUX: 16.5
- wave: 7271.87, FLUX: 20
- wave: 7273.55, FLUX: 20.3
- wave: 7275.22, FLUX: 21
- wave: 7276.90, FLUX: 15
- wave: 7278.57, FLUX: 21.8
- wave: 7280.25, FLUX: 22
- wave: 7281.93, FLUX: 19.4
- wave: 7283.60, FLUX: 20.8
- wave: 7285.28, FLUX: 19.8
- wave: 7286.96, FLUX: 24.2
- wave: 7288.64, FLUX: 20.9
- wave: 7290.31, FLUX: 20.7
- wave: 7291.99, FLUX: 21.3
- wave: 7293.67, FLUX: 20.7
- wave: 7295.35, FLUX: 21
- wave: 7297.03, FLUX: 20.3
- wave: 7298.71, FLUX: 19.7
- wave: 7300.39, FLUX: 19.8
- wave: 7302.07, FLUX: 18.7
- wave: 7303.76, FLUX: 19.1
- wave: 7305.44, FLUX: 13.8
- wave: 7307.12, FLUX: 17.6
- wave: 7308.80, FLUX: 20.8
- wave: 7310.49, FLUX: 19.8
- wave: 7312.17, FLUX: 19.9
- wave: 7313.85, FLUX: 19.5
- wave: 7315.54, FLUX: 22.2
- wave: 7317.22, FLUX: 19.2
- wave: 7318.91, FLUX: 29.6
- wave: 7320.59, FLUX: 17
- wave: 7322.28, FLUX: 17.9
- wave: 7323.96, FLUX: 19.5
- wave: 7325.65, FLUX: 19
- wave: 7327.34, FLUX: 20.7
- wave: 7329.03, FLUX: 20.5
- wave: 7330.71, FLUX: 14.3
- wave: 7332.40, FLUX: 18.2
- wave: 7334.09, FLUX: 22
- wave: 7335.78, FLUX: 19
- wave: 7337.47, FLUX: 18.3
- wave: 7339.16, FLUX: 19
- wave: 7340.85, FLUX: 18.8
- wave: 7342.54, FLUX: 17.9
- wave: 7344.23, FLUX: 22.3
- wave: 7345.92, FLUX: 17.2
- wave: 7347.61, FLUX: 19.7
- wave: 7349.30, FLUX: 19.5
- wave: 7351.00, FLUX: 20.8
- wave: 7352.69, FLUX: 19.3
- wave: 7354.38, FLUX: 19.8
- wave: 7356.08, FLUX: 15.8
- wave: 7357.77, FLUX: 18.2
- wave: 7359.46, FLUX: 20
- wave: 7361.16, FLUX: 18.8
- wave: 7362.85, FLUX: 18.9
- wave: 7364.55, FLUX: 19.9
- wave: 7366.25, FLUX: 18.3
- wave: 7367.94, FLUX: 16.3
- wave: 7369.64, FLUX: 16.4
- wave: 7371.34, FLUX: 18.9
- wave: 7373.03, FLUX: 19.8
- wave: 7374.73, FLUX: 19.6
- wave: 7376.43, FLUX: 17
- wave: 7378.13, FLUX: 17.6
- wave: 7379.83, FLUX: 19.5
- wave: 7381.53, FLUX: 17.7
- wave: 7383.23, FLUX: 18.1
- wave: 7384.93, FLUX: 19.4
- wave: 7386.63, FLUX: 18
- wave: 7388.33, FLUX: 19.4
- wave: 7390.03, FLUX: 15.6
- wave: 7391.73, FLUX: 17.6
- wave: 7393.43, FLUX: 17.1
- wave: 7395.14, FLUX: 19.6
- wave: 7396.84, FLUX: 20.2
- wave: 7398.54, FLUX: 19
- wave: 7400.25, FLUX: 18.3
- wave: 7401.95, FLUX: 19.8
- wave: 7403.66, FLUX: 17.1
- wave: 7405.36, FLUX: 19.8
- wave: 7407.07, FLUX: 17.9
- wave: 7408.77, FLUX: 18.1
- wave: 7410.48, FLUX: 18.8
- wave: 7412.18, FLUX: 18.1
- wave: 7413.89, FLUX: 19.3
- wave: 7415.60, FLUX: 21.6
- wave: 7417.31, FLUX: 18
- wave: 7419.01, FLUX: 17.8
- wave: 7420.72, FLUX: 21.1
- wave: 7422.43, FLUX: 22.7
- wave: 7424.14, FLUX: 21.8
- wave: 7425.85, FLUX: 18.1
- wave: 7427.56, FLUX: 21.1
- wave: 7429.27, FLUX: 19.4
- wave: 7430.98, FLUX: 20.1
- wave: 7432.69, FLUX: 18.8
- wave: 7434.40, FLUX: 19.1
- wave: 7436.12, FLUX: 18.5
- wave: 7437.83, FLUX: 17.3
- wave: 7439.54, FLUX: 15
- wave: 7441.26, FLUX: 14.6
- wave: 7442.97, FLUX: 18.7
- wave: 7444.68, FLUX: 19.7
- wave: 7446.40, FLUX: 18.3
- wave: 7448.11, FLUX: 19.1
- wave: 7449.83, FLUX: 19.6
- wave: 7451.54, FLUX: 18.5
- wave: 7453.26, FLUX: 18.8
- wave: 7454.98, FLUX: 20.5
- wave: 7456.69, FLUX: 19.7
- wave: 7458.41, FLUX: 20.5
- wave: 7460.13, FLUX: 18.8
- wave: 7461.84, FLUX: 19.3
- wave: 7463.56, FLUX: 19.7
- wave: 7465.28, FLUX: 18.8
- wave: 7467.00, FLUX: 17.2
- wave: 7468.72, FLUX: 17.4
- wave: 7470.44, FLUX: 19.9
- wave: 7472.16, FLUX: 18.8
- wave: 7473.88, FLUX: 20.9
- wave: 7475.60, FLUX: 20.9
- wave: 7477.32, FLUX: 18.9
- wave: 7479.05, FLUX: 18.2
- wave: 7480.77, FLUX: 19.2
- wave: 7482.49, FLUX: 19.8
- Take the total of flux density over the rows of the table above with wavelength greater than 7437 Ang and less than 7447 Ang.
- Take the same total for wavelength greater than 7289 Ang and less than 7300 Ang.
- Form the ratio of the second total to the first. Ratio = 1.19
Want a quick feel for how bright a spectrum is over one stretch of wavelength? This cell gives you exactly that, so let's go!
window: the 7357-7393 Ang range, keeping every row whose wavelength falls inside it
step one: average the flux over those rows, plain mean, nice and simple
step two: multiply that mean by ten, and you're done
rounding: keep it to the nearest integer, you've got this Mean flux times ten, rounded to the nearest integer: 183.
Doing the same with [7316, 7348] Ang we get 195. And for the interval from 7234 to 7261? 191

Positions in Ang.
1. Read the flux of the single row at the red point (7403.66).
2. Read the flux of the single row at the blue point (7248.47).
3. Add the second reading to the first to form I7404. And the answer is 35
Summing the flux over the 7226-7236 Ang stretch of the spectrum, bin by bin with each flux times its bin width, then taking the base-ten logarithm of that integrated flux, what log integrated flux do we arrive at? 2.30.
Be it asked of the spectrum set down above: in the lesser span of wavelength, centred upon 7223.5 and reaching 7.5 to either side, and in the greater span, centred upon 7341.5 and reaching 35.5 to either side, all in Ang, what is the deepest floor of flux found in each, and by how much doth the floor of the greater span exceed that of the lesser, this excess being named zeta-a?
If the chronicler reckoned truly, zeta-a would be -4.0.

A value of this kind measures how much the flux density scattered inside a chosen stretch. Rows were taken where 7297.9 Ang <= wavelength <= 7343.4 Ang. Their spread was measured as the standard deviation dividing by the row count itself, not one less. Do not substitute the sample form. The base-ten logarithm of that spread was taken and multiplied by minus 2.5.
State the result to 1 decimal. -1.1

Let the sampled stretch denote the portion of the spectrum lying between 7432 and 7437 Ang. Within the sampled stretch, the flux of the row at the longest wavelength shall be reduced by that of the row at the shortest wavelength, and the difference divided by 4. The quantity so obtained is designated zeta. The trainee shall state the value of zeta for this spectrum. -0.1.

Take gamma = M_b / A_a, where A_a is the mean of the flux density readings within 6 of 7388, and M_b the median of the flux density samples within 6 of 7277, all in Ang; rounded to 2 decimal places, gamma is 1.13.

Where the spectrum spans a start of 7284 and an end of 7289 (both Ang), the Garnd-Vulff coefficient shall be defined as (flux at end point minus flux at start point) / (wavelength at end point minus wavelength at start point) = 0.33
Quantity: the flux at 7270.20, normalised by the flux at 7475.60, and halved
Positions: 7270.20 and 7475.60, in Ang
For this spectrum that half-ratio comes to 0.395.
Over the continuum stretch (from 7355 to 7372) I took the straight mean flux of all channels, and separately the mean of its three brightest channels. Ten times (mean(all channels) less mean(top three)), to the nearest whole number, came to -14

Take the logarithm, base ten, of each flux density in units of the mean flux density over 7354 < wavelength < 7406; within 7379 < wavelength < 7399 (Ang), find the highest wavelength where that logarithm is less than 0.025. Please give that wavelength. 7398.54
